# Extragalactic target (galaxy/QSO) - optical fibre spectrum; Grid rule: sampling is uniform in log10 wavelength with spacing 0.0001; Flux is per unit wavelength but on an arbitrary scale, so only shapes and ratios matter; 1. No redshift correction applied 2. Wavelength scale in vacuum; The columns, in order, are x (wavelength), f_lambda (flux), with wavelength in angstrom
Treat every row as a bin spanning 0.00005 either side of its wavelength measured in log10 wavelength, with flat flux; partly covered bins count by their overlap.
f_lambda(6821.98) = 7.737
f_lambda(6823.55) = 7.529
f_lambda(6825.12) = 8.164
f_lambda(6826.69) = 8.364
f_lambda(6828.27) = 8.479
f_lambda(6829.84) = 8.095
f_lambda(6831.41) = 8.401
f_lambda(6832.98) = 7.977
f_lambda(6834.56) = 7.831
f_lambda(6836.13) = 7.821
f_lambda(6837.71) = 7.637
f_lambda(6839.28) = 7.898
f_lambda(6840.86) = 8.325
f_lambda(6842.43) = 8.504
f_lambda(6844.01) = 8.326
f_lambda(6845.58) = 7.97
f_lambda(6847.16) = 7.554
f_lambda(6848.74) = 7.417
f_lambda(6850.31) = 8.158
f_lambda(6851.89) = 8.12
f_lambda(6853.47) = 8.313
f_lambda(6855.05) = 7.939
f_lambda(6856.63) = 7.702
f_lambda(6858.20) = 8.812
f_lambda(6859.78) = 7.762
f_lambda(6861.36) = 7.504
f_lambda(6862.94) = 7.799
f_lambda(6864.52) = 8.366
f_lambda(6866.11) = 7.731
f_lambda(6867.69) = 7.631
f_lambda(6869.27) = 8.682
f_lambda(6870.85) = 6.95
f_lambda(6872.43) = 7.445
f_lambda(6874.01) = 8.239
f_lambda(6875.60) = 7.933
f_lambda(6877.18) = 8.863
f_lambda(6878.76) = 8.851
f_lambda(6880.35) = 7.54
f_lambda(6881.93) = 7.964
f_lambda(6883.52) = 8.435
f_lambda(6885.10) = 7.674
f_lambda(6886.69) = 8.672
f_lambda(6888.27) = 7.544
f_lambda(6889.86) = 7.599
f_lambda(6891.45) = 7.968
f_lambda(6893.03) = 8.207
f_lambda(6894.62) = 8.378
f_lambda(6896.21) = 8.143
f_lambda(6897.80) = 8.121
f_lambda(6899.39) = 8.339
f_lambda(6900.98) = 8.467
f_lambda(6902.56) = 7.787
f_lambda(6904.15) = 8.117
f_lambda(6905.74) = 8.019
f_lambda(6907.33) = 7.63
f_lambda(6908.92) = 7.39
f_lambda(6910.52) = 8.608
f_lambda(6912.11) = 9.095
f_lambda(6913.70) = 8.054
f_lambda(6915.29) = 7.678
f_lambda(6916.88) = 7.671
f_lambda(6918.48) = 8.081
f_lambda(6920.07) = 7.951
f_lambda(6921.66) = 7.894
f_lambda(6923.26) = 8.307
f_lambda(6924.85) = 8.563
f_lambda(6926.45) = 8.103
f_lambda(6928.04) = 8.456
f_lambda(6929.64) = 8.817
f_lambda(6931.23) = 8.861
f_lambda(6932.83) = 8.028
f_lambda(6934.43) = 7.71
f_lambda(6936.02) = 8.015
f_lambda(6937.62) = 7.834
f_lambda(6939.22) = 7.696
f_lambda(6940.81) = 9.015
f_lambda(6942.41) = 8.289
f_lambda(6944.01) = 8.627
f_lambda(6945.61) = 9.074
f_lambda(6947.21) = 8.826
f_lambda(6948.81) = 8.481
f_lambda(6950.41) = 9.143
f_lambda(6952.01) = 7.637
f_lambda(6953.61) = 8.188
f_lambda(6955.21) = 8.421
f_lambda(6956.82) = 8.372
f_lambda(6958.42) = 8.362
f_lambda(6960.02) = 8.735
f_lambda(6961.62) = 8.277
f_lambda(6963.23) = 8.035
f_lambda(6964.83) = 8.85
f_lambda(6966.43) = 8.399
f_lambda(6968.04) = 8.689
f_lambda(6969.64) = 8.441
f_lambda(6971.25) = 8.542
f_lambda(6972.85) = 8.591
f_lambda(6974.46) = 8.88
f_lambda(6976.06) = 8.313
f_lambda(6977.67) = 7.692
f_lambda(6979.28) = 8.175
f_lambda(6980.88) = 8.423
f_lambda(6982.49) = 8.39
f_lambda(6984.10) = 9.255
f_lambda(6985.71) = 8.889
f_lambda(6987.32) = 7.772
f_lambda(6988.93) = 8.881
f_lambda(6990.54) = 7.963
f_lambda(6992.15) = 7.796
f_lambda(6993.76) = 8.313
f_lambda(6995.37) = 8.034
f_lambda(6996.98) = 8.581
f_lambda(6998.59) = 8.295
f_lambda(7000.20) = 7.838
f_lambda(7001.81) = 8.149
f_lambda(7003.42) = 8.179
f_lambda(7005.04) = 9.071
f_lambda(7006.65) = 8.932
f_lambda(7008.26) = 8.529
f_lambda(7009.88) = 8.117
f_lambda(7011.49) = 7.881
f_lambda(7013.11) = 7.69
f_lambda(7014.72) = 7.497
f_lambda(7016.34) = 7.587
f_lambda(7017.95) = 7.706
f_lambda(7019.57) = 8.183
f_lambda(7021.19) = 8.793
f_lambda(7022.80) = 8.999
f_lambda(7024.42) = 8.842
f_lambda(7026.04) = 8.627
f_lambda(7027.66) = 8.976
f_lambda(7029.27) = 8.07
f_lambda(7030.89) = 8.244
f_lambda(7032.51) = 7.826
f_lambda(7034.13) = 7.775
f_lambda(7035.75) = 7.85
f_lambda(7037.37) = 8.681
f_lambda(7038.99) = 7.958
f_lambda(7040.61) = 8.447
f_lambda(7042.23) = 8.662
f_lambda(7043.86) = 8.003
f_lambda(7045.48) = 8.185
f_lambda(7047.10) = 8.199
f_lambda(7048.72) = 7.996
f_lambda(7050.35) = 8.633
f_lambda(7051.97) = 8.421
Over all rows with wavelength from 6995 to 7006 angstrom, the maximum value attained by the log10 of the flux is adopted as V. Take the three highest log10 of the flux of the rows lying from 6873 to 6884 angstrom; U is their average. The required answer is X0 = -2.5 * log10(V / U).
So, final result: -0.020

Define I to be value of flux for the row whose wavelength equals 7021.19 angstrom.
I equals 8.793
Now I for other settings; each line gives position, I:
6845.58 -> 7.97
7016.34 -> 7.587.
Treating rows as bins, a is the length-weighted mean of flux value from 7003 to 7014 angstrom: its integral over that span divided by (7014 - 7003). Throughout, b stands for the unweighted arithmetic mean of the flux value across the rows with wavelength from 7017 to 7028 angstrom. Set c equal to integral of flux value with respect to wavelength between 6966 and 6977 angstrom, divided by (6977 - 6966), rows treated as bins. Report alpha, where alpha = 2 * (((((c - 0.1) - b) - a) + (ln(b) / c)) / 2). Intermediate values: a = 8.34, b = 8.6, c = 8.5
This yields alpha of -8.23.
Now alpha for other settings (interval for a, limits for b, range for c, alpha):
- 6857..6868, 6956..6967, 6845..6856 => -8.30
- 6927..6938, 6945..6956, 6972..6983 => -8.29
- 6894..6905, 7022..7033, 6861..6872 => -8.72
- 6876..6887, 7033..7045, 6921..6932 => -7.87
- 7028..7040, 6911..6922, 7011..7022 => -8.09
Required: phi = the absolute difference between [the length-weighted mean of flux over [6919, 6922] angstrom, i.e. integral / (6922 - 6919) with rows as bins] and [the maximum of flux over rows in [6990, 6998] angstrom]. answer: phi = 0.62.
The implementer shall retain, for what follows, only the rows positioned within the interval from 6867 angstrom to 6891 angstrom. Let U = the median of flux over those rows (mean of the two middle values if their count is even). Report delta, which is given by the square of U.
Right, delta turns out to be 63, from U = 7.9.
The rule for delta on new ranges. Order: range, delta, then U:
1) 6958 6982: 71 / 8.4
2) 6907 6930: 65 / 8.1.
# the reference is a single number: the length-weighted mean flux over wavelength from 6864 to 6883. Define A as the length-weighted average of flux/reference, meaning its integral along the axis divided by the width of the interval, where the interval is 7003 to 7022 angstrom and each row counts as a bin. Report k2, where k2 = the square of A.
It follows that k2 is 1.04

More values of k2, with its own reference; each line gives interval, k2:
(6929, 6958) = 1.10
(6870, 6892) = 0.99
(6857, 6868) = 0.98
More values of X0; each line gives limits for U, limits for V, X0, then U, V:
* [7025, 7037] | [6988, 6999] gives -0.015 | 0.935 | 0.948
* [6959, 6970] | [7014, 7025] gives -0.014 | 0.942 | 0.954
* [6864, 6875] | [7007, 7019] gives -0.006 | 0.926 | 0.931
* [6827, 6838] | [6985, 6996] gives -0.033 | 0.920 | 0.949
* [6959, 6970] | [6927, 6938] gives -0.006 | 0.942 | 0.947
